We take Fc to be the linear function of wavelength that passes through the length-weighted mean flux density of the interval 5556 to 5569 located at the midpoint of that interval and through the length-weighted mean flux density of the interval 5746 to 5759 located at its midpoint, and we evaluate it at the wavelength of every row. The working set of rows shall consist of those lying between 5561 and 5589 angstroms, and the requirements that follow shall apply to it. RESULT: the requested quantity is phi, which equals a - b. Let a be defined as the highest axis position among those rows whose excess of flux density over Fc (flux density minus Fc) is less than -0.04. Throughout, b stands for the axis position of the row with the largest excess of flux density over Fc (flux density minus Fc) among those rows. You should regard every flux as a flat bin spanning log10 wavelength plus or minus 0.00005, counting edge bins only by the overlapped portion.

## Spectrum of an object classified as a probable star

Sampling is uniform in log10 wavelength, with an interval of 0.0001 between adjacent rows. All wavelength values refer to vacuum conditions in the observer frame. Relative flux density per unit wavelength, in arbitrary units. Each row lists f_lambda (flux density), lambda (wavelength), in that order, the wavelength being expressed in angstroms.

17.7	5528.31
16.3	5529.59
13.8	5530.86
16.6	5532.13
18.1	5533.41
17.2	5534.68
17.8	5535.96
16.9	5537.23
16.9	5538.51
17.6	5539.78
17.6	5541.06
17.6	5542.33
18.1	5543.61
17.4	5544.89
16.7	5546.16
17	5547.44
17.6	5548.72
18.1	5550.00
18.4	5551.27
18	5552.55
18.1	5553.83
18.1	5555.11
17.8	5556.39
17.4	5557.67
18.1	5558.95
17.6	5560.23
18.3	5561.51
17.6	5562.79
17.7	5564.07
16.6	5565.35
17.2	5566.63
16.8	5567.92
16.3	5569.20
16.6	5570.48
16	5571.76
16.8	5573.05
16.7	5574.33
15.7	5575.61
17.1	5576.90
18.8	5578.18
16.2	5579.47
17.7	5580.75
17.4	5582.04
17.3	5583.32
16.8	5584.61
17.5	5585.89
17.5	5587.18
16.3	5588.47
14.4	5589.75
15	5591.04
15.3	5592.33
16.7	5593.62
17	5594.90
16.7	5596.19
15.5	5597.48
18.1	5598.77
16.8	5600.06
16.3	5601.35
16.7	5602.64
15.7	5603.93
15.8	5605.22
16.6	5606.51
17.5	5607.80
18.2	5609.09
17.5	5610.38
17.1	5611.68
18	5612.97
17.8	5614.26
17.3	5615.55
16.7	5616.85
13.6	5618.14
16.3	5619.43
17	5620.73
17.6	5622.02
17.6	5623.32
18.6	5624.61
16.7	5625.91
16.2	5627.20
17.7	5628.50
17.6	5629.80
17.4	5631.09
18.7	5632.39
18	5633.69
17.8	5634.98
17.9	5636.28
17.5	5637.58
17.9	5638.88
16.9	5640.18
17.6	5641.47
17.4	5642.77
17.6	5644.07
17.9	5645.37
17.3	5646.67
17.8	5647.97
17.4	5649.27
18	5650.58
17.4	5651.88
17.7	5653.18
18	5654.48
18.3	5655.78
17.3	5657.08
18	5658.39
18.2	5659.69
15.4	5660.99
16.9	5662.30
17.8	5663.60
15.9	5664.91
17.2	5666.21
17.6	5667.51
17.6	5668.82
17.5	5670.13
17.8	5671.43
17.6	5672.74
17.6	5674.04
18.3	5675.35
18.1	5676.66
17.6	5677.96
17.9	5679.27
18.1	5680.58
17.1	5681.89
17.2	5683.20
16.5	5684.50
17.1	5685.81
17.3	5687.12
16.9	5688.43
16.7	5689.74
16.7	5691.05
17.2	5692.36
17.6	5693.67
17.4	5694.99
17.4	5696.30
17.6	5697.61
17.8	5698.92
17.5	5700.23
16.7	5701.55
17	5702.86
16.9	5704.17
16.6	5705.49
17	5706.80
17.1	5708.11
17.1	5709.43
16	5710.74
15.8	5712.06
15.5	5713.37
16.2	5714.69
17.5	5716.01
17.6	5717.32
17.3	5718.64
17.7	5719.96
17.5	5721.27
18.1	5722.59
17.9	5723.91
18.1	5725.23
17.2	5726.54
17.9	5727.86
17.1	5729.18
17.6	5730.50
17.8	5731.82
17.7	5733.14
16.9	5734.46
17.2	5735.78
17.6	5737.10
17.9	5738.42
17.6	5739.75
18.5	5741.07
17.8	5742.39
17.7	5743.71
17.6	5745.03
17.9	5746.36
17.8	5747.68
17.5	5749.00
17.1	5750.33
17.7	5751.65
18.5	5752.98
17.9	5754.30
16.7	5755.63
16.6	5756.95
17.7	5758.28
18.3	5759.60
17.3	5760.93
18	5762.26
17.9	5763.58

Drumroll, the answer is 10.3 angstroms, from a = 5588.47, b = 5578.18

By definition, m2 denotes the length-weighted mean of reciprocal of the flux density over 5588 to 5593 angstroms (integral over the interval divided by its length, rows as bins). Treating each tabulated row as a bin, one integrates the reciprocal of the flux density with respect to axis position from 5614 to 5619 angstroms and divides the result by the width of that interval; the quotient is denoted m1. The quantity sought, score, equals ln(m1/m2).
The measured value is -0.055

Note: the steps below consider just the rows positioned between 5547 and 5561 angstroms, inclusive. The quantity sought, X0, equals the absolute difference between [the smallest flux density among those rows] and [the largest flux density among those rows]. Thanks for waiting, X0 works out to 1.4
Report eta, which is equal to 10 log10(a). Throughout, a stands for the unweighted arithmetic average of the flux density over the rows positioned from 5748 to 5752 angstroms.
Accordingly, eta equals 12.41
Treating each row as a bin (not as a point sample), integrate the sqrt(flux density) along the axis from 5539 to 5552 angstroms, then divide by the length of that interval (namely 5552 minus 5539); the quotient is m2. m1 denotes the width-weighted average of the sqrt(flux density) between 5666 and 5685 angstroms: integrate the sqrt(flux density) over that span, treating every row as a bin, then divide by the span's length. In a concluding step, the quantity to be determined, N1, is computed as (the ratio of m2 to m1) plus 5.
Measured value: 6.00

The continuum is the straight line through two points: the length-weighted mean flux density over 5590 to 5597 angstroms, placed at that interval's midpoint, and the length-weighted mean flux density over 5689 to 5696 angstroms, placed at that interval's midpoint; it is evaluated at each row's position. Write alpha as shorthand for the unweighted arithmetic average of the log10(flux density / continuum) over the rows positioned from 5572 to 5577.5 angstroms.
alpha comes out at 0.020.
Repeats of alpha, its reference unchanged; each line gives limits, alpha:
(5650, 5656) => 0.030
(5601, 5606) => 0.000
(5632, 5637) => 0.041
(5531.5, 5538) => 0.052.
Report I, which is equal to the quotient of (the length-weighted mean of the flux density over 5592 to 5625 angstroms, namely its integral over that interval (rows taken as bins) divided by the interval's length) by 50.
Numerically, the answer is 0.337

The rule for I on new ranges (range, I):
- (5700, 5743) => 0.345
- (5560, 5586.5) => 0.342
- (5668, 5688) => 0.351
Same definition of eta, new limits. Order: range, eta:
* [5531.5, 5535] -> 12.38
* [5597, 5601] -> 12.25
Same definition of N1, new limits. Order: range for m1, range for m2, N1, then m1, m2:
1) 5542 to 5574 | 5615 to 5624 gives 5.97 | 4.17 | 4.07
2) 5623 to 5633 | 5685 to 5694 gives 5.99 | 4.19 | 4.13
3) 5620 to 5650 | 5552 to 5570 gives 6.00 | 4.19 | 4.19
